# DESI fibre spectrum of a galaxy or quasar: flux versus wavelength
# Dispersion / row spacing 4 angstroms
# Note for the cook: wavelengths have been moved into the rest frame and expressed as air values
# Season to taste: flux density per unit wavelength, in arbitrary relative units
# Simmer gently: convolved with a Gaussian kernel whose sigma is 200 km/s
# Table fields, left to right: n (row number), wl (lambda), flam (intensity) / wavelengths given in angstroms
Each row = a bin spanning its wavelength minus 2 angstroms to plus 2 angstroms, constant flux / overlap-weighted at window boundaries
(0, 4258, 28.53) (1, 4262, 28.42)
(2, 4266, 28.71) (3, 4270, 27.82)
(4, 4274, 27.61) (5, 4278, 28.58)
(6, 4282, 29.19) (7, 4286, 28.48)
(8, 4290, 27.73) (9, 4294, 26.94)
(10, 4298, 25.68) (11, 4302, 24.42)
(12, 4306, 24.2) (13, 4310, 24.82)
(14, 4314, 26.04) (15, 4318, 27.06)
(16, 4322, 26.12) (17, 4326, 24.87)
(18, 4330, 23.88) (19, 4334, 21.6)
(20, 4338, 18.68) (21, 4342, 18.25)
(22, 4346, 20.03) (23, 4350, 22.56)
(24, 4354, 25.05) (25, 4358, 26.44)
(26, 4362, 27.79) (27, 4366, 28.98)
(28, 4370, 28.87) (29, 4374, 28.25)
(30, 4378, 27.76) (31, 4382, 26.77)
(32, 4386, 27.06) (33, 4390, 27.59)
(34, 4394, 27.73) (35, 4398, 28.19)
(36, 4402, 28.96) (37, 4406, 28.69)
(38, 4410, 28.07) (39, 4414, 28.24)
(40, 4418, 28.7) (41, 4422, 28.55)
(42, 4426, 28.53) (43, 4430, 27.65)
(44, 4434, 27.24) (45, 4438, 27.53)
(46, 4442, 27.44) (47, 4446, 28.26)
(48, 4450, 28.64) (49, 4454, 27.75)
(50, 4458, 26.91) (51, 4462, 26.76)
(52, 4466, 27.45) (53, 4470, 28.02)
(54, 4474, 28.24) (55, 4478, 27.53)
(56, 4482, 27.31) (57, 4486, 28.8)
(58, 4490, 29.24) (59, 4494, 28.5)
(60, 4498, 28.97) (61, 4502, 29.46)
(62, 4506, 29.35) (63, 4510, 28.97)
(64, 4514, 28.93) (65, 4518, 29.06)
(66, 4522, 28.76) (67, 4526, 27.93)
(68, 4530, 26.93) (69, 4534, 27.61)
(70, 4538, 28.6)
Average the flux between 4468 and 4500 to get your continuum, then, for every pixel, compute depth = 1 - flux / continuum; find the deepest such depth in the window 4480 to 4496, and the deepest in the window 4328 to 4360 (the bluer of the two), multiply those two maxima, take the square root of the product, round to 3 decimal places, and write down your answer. 0.113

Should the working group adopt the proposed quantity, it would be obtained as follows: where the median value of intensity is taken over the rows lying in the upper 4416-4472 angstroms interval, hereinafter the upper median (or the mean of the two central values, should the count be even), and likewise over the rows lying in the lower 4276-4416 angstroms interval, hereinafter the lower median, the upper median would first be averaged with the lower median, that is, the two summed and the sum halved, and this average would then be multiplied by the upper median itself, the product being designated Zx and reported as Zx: 758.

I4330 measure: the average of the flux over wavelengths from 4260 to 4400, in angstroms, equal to 26.1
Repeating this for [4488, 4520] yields 29.1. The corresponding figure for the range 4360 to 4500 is 28.0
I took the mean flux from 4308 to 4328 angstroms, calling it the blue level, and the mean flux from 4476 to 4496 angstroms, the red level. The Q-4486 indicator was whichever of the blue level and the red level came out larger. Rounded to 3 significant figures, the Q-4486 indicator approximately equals 28.3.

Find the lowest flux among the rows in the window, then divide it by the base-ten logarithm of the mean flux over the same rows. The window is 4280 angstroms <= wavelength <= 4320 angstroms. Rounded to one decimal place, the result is 17.0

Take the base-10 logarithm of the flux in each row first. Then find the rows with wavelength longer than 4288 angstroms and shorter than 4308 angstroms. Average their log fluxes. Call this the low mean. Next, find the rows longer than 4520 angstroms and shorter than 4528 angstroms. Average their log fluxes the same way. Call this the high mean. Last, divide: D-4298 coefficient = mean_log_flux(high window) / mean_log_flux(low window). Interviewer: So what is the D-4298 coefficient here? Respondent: 1.03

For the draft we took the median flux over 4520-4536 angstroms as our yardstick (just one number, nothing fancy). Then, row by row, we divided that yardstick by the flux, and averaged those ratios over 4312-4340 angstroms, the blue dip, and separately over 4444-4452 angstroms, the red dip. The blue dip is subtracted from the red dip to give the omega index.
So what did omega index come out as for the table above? -0.20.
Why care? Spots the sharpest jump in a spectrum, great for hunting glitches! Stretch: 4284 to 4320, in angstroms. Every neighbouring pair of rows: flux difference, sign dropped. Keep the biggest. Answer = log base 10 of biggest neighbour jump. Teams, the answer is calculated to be 0.10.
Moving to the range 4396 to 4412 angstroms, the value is -0.11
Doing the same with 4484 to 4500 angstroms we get -0.13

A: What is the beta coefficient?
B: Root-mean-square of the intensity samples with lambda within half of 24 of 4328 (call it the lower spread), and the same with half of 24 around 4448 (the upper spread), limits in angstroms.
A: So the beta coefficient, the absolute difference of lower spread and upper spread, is 3.9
